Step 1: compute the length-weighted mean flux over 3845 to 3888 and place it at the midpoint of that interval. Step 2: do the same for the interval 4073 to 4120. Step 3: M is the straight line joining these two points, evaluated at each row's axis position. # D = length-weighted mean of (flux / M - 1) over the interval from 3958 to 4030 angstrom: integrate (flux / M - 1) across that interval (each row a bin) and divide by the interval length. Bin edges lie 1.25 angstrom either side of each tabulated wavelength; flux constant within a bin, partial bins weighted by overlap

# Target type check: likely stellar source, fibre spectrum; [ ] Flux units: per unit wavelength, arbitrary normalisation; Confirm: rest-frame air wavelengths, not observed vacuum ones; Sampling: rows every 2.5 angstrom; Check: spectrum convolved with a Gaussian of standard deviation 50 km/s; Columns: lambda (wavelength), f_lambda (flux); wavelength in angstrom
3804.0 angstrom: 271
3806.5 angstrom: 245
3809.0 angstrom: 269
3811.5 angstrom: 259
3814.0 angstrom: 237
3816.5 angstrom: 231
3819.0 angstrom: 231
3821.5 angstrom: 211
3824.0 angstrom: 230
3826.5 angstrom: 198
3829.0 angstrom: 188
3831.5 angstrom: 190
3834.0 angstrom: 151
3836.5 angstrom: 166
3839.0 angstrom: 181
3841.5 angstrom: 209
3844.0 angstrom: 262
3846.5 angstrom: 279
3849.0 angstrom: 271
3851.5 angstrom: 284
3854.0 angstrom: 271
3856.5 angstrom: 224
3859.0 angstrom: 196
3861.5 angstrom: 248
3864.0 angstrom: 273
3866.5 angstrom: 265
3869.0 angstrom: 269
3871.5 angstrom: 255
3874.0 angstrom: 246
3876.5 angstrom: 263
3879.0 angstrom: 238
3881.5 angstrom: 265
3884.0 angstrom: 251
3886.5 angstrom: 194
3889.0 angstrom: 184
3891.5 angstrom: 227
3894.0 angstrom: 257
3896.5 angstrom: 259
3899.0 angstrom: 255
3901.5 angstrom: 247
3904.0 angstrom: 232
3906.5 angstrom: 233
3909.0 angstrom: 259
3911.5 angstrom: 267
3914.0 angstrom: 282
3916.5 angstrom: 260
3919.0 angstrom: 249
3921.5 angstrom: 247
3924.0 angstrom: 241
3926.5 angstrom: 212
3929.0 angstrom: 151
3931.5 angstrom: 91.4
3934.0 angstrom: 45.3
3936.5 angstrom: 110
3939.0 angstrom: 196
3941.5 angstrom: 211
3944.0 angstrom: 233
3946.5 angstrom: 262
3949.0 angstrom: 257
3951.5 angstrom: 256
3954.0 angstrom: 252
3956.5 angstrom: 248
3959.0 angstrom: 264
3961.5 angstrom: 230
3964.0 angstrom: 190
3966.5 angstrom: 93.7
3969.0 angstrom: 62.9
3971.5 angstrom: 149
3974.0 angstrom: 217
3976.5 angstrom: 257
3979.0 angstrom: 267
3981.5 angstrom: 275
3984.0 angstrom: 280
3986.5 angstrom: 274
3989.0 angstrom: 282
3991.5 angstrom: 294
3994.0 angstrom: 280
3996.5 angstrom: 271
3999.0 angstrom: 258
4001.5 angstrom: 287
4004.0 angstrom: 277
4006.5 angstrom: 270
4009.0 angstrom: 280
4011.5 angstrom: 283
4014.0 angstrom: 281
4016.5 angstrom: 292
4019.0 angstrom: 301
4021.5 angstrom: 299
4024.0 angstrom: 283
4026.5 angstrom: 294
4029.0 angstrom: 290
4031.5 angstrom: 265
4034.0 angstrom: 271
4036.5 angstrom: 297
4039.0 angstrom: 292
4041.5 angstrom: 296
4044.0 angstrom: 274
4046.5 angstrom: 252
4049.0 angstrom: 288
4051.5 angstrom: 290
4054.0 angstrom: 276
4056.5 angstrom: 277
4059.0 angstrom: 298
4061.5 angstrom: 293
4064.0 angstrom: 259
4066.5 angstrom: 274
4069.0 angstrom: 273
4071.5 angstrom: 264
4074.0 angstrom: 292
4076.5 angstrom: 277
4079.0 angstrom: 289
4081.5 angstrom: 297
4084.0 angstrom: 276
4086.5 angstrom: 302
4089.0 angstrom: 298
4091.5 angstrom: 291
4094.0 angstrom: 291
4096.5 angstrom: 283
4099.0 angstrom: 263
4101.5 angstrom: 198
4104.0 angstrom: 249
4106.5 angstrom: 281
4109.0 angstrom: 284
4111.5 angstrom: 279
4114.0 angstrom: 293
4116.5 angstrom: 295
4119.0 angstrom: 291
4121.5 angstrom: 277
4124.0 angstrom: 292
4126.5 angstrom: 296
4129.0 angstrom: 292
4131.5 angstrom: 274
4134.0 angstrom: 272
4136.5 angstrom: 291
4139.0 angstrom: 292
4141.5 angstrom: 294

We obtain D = -0.051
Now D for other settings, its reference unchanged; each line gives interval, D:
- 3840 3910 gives -0.025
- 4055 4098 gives 0.023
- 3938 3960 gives -0.076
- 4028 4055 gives 0.027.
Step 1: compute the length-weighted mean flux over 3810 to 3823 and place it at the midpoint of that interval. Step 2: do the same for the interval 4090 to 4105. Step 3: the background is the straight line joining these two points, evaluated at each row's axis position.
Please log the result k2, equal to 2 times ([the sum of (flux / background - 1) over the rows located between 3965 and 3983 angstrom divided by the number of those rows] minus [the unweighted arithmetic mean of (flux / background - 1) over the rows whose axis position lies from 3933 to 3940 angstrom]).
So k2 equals 0.6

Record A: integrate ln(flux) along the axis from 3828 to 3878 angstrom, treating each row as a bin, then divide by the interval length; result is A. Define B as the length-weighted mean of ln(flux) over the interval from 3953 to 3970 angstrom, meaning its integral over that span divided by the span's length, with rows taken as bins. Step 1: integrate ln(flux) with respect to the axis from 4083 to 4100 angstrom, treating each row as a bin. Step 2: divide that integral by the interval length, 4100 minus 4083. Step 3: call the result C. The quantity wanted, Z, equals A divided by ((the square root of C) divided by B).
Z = 11.8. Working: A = 5.44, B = 5.15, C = 5.658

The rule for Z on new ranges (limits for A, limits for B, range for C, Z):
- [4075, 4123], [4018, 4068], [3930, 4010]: 13.8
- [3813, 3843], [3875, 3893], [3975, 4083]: 12.1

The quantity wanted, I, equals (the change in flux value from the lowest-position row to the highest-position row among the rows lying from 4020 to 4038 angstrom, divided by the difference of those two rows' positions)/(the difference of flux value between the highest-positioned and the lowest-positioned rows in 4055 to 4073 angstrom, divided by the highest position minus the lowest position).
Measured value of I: 0.2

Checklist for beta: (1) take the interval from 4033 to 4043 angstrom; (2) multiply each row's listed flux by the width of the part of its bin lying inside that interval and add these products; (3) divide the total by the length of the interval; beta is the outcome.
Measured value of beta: 289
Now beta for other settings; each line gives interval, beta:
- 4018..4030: 293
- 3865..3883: 257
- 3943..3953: 252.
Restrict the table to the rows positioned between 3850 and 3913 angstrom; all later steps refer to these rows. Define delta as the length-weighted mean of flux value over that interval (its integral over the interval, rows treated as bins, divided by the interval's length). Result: 247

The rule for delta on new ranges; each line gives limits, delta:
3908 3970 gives 207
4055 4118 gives 279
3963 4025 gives 252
